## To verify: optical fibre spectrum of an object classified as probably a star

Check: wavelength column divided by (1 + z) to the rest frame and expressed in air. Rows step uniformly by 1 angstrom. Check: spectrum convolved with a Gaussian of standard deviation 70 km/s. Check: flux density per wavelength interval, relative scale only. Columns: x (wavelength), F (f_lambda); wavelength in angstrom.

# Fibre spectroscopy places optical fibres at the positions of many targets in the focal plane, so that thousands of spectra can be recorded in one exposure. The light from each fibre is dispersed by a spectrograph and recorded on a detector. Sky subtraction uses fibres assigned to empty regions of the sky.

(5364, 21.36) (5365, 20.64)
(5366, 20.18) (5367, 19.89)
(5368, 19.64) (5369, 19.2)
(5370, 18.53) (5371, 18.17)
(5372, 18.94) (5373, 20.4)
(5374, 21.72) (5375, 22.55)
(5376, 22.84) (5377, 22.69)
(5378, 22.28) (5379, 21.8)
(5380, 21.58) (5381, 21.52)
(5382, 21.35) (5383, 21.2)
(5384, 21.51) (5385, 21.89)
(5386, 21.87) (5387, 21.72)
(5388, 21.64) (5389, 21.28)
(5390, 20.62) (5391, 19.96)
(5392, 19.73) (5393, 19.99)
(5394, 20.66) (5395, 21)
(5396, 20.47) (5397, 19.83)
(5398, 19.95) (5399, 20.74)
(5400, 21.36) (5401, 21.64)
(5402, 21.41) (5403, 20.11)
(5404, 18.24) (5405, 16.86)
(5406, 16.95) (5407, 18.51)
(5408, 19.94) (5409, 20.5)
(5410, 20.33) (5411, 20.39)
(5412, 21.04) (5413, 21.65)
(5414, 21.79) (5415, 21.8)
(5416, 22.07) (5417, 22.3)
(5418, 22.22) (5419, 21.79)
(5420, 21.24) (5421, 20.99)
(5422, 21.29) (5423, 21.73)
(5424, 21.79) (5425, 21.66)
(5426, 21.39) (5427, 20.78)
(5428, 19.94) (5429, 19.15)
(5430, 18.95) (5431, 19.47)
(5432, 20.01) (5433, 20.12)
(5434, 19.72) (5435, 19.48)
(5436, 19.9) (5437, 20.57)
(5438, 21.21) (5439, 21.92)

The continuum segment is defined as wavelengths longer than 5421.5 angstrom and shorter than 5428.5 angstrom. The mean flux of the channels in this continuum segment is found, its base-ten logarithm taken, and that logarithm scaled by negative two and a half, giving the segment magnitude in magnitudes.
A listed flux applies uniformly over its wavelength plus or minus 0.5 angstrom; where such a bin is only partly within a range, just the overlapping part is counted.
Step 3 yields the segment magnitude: -3.32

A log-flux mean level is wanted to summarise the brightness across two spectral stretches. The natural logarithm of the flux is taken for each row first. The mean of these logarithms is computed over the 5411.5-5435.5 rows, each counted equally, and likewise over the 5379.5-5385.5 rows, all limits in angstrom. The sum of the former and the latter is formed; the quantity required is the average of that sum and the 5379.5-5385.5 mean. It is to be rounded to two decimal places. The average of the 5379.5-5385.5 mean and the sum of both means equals 4.59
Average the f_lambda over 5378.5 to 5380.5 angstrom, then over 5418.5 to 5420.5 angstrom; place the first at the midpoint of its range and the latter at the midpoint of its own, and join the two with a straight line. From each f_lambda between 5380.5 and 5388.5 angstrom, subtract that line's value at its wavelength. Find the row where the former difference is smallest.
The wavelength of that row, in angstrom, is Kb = 5383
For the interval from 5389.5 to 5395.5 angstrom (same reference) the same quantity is 5392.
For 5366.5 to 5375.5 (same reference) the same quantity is 5371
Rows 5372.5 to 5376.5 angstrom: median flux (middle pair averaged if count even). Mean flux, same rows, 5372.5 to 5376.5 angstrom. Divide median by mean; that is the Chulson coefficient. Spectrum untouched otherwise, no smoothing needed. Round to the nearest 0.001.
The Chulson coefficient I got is 1.012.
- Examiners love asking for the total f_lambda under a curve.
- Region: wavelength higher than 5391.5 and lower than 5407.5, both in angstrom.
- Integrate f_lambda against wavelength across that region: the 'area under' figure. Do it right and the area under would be 317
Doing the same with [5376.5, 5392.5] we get 343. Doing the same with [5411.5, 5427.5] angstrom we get 346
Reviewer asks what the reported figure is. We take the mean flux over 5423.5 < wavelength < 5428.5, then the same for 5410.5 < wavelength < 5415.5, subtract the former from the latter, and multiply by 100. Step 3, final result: 22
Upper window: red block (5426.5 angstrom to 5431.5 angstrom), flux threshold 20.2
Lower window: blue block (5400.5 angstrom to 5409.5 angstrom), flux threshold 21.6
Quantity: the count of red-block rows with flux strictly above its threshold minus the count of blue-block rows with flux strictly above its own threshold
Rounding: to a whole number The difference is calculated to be 0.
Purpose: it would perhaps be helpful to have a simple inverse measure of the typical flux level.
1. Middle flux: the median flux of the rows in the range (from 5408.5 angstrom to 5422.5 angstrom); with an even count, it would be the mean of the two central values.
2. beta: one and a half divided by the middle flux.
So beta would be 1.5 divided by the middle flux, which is 0.070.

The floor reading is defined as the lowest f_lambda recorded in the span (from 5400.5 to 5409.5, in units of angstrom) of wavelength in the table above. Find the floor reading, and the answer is 16.86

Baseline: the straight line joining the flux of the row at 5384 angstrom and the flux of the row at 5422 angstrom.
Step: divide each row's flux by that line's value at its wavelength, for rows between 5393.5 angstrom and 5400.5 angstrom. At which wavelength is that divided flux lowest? 5397 angstrom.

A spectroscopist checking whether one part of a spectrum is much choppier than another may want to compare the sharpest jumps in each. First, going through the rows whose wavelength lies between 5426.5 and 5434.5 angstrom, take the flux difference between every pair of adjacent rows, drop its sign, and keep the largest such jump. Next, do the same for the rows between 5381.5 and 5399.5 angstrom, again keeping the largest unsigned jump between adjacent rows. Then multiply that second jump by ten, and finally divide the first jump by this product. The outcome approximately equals 0.11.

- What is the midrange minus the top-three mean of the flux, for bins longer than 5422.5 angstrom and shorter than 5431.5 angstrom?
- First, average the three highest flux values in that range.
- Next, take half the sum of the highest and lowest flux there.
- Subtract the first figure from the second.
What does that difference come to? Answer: -1.36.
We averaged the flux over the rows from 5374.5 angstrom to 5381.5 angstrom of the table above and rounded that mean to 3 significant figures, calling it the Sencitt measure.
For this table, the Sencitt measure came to 22.2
